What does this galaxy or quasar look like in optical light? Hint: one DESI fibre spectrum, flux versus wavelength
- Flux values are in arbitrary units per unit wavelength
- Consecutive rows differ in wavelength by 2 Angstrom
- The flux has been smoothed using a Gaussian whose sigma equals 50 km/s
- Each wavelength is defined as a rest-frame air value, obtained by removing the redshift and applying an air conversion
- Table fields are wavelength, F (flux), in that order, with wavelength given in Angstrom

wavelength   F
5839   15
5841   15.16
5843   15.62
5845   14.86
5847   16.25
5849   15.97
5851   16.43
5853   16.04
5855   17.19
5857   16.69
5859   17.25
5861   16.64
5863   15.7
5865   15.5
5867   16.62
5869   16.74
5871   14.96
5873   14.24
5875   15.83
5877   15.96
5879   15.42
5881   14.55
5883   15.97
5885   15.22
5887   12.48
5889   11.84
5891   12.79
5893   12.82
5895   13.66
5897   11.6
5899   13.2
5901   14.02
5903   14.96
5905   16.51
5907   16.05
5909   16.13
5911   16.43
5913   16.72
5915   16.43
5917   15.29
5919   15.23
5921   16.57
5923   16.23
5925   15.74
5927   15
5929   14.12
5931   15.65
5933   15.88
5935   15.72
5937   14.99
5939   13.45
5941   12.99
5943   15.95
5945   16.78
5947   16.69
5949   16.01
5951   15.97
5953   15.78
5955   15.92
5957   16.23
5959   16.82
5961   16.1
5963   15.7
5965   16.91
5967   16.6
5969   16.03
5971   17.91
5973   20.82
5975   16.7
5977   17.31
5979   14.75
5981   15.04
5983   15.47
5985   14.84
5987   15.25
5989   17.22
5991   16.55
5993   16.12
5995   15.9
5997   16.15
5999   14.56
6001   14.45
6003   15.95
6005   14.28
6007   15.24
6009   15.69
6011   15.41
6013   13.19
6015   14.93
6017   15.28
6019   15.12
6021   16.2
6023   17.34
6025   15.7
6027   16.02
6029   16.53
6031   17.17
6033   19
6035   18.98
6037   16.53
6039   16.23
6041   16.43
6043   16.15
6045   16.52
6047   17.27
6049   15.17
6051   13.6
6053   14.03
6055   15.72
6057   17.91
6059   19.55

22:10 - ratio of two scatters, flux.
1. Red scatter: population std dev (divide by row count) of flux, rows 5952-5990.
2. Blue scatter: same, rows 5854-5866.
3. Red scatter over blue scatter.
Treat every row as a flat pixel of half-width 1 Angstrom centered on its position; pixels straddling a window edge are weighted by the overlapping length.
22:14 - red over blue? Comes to 2.0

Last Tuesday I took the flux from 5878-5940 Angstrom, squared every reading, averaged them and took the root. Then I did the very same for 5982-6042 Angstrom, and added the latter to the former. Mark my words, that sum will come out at 30.9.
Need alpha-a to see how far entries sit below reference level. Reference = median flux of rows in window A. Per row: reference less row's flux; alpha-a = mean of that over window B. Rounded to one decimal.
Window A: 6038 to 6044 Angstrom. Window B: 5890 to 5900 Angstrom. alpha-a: 3.4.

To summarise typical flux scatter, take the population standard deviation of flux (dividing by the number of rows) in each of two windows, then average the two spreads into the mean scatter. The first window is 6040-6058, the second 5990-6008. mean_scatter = 1.07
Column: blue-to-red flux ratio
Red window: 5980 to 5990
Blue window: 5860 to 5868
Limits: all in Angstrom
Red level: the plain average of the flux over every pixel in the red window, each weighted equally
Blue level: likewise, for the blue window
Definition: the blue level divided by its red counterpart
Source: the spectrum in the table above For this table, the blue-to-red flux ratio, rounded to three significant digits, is 1.04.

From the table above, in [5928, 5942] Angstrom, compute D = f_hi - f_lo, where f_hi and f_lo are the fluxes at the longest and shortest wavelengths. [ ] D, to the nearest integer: -1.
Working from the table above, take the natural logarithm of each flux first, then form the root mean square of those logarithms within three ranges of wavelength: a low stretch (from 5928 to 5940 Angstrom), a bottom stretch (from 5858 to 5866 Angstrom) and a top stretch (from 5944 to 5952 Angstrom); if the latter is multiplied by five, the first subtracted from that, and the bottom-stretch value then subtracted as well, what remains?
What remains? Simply 8.48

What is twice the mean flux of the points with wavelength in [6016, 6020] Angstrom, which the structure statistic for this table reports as 30.4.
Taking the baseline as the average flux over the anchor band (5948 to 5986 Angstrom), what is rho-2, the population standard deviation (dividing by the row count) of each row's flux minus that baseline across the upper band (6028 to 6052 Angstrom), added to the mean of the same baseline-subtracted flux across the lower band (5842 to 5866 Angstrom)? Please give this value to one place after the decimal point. 1.2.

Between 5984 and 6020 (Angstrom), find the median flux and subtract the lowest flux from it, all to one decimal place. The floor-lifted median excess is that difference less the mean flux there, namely -13.3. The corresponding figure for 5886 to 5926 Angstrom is -11.1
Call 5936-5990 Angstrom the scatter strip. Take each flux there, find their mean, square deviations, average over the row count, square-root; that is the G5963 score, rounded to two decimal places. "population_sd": 1.42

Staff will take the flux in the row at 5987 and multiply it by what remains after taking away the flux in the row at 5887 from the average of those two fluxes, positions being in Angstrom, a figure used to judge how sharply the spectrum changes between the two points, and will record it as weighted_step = 21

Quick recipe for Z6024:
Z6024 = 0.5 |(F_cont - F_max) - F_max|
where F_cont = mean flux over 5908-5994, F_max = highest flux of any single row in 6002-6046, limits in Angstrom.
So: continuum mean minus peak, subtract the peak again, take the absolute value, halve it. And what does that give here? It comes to 11.0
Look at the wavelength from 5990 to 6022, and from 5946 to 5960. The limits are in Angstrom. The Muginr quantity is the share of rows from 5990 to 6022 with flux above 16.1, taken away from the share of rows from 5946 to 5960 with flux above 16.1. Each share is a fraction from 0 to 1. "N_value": 0.18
